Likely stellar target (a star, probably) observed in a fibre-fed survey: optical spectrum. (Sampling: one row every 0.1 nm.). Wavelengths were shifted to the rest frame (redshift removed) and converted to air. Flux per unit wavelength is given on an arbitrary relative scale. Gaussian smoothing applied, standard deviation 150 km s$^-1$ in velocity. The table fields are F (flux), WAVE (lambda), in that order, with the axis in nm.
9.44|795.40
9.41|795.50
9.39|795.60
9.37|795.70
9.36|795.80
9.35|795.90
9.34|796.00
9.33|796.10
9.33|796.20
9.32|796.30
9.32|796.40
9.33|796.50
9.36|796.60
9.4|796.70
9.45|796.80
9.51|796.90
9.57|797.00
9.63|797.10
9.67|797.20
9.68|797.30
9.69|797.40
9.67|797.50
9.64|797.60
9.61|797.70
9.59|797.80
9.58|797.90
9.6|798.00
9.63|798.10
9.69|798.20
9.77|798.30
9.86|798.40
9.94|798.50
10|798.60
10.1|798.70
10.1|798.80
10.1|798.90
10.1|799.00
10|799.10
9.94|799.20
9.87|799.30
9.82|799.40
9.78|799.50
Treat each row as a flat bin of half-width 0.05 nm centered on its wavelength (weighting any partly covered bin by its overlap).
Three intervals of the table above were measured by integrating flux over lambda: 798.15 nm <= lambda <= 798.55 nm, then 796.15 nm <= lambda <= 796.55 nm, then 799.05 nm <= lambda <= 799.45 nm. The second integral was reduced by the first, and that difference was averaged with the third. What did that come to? 1.88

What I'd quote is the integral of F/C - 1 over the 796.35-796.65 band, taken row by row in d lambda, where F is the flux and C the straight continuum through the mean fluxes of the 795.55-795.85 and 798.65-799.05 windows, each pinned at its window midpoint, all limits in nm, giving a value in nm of -0.0069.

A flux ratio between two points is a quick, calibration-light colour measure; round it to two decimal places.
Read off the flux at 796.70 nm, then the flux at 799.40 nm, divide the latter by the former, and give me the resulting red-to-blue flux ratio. 1.04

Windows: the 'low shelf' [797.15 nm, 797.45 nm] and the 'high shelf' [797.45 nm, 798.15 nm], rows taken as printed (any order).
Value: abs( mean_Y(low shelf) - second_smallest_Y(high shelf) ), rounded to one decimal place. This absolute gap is 0.1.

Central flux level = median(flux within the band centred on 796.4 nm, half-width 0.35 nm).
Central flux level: 9.33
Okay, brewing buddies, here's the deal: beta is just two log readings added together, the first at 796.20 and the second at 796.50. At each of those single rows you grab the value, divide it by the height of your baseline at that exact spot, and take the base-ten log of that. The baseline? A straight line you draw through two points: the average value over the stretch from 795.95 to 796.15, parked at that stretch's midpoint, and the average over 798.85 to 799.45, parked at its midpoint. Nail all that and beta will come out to -0.0062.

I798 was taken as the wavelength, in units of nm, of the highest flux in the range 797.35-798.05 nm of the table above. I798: 797.40 nm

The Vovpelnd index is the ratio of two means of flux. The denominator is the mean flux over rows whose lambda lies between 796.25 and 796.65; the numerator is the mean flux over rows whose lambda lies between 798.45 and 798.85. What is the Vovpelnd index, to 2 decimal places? 1.08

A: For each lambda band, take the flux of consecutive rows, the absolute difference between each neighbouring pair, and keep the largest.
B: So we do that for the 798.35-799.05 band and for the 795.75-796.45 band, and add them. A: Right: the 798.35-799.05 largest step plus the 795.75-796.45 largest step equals 0.11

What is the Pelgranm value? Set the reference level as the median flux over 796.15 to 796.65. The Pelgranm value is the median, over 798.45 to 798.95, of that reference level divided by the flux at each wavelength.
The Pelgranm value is 0.92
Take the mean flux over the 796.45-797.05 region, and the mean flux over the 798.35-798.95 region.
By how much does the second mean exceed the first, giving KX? 0.58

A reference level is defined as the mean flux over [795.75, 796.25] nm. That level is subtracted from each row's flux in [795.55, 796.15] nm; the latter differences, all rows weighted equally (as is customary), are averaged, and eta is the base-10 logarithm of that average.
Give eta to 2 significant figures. -1.8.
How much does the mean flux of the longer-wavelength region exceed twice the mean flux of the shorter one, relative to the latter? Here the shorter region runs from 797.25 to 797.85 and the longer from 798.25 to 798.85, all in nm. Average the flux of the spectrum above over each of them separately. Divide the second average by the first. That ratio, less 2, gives -0.967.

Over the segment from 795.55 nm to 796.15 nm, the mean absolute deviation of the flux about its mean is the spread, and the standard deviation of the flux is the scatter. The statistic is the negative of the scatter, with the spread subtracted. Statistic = -0.04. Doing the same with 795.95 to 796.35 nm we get -0.01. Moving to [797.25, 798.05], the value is -0.08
